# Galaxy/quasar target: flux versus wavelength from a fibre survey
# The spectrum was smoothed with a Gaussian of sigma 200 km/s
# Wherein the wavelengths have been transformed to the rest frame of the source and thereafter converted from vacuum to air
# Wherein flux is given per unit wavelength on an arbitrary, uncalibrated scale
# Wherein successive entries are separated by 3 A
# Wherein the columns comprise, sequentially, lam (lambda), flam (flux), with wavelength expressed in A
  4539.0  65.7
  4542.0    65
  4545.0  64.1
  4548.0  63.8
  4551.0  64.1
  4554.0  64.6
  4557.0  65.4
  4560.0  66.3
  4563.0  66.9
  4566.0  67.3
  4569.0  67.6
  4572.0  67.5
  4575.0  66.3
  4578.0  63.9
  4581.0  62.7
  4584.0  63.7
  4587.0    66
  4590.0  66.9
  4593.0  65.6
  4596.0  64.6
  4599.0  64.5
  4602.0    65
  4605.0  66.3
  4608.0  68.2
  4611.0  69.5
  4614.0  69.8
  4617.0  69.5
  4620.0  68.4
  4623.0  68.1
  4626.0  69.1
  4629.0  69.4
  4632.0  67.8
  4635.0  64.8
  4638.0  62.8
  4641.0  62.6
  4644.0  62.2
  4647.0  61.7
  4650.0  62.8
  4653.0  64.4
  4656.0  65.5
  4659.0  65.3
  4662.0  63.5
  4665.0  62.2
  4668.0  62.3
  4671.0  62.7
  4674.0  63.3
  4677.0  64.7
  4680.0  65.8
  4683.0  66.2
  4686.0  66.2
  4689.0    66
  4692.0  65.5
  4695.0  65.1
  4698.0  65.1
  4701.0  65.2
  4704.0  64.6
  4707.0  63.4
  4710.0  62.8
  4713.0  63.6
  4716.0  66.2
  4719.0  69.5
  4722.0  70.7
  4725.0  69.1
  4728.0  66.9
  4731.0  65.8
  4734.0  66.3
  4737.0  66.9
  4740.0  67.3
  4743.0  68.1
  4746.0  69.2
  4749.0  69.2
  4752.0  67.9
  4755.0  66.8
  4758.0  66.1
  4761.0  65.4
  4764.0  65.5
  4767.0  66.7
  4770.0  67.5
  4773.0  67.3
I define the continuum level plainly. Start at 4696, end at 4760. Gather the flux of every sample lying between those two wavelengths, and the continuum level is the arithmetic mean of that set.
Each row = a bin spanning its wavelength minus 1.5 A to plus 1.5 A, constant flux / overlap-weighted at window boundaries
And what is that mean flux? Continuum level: 66.7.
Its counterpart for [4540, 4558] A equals 64.5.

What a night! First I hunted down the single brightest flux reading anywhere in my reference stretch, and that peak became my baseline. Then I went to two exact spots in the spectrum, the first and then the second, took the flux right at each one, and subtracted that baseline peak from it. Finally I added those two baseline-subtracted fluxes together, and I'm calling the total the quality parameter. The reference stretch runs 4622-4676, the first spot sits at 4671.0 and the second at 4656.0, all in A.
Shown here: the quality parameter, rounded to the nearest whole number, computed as -11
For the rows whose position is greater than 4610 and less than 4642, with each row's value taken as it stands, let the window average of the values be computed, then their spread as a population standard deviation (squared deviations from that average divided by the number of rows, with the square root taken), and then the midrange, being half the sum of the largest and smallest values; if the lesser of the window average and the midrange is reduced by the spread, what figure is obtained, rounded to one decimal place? 63.6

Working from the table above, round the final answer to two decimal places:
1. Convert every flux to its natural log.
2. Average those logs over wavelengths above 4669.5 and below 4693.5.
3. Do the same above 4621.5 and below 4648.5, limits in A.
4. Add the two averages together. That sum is 8.35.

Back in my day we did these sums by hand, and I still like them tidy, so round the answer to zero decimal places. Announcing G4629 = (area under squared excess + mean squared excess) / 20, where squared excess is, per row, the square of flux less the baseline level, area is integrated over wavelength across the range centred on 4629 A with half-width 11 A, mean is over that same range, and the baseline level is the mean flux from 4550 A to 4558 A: 13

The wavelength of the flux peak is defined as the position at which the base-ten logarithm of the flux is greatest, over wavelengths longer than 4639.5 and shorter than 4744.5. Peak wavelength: 4722.0 A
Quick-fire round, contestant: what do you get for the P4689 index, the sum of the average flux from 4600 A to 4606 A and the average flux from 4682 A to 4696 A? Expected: 131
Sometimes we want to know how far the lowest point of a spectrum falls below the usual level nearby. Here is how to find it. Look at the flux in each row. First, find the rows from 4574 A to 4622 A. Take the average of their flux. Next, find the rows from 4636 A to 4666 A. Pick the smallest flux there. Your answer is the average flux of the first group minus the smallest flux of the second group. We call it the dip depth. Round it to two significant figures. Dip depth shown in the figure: 4.6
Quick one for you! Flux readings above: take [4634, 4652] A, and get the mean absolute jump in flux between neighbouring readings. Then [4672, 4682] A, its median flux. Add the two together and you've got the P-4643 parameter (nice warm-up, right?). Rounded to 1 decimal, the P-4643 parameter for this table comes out 65.5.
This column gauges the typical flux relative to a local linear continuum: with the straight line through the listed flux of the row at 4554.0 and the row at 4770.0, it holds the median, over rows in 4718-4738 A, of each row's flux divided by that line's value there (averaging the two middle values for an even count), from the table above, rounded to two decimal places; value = 1.00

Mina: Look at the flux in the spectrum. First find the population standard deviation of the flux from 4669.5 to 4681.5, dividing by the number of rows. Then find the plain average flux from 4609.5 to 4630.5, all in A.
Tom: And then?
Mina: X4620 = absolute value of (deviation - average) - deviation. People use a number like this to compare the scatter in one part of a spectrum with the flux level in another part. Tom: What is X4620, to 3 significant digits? 66.7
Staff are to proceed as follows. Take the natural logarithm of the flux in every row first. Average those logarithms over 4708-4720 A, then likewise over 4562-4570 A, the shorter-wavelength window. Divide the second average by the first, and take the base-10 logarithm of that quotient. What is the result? 0.003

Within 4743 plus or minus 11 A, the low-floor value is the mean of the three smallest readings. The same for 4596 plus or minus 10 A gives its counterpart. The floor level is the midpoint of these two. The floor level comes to 65.8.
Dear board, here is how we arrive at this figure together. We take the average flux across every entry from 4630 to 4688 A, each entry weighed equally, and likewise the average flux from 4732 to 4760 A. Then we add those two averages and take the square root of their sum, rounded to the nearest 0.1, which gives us 11.5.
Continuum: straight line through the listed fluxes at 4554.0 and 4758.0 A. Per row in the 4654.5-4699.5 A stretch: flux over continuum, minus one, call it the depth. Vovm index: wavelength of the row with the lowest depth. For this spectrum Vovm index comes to 4665.0 A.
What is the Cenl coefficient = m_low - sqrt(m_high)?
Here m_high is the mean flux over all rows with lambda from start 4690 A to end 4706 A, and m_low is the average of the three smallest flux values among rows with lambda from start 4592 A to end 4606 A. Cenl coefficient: 56.6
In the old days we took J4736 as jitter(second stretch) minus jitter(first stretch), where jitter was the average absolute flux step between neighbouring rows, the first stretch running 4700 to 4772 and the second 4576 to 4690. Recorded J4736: -0.12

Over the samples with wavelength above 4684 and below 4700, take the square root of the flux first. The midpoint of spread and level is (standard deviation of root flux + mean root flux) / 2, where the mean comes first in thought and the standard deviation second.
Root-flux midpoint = 4.06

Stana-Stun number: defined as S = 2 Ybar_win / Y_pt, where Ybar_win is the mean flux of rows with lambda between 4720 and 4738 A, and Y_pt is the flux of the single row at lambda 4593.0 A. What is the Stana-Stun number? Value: 2.06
